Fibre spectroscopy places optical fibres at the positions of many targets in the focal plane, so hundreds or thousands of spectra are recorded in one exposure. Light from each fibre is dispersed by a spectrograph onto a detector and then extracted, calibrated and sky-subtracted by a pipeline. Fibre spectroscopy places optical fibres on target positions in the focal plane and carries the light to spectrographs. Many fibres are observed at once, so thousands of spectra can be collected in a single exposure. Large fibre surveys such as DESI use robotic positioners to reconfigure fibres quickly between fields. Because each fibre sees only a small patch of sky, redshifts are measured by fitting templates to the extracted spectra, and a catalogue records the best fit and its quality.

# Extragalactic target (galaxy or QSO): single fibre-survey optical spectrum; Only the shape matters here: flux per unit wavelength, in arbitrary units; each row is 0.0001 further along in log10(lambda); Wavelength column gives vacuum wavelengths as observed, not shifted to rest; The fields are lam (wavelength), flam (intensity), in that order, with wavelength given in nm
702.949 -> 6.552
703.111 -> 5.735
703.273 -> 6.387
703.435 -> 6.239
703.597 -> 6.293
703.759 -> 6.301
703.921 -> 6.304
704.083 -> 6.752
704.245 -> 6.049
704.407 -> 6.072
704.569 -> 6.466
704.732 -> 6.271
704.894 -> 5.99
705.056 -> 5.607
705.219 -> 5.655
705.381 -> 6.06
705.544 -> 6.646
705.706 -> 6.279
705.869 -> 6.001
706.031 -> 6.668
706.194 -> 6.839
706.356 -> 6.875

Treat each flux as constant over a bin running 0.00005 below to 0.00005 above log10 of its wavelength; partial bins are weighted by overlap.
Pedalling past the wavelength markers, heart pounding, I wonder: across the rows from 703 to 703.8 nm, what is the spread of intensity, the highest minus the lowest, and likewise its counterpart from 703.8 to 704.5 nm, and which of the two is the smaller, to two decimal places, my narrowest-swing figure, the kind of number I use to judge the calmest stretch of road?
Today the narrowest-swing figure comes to 0.65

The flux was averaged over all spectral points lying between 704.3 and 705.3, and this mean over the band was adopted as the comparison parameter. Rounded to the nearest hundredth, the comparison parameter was 6.01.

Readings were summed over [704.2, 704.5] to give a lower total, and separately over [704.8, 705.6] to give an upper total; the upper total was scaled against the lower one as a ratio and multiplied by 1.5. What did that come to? 3.7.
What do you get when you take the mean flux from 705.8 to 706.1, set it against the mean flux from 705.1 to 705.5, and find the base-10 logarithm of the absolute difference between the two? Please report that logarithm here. -0.3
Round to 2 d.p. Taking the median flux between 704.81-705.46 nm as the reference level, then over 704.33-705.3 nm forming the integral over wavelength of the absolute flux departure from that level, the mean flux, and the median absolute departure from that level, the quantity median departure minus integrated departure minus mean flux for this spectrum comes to -6.08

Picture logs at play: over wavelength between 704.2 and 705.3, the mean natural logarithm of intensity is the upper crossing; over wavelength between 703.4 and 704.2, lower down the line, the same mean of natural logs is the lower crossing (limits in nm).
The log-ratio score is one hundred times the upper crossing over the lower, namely 97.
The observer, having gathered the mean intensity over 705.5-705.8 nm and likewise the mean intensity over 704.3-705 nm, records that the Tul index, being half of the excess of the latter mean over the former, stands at -0.1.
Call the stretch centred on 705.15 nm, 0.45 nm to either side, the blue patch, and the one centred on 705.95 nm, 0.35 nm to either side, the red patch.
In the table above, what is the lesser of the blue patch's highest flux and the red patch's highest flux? 6.65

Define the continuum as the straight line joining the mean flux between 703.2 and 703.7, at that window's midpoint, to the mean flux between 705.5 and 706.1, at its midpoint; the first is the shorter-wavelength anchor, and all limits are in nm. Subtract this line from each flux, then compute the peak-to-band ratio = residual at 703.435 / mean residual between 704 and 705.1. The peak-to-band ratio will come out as 0.4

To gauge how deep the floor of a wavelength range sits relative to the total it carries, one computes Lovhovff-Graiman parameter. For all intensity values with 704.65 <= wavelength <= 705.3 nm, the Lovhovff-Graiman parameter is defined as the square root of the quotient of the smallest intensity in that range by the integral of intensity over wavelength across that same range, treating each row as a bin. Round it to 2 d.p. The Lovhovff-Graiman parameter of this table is 1.21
